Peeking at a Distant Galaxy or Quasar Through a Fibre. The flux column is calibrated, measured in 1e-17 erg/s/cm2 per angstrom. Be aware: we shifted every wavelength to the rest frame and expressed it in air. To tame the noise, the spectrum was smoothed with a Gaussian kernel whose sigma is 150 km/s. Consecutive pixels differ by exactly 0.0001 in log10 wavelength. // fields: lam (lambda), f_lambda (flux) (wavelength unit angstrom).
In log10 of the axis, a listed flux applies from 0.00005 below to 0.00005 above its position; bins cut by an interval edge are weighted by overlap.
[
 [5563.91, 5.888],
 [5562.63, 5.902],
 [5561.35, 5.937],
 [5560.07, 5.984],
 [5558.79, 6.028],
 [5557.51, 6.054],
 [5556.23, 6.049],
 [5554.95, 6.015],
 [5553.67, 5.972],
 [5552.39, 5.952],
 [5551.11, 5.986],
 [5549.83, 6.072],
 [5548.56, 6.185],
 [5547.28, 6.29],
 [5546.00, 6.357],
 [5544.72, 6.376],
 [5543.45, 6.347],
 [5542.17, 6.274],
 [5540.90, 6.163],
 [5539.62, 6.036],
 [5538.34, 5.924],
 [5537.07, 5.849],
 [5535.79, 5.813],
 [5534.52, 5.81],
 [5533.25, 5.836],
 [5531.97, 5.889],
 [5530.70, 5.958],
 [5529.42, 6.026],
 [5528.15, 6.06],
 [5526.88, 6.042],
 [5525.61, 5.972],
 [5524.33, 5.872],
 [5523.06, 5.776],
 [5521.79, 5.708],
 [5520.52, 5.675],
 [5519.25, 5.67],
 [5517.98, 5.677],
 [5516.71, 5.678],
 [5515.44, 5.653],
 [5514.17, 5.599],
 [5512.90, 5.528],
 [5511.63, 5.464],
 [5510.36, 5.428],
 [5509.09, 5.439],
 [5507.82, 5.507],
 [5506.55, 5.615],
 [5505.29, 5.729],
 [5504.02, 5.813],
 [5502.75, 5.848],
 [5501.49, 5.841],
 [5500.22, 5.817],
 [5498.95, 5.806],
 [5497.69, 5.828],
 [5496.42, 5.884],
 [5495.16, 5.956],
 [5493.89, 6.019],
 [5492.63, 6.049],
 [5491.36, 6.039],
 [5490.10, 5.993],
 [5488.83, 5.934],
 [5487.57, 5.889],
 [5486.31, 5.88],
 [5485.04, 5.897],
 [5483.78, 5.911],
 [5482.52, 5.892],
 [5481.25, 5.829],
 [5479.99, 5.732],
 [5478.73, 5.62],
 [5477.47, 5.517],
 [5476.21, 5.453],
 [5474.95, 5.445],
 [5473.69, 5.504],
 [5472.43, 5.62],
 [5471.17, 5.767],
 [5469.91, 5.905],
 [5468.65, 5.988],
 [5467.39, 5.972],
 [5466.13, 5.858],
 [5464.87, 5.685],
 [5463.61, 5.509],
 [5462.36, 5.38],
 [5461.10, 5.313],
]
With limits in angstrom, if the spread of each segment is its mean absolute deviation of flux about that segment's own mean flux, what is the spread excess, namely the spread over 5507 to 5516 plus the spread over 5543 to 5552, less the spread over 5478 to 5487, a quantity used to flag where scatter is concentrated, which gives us 0.11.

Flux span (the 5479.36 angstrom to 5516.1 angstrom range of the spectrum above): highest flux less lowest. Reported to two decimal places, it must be 0.62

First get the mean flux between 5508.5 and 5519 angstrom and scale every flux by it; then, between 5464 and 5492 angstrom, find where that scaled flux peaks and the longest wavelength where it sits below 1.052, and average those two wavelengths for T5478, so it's 5486.3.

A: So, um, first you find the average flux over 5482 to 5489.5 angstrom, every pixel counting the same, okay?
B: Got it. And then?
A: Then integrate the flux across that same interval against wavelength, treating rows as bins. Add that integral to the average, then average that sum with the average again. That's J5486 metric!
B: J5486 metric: 28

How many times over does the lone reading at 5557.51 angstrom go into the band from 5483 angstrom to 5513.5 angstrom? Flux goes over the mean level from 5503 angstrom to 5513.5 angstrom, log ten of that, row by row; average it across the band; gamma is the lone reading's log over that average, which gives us 2.1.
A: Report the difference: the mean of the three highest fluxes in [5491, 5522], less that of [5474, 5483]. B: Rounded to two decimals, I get 0.22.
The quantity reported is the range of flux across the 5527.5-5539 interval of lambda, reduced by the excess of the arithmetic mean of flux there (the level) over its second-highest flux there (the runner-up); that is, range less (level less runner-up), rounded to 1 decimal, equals 0.4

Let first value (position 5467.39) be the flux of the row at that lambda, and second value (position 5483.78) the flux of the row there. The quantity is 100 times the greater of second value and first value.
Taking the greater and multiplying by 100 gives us 597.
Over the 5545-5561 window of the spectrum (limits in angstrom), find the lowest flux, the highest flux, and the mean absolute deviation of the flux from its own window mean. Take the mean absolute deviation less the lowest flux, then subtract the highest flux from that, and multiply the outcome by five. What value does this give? -61.0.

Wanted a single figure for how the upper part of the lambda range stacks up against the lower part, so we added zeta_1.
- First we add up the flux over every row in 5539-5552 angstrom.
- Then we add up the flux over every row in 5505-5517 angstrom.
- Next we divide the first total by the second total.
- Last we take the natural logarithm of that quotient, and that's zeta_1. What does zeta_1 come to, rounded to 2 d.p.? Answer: 0.11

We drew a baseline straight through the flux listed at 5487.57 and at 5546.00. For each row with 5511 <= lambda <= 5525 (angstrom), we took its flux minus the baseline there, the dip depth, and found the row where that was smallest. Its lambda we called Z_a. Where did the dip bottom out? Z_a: 5511.63 angstrom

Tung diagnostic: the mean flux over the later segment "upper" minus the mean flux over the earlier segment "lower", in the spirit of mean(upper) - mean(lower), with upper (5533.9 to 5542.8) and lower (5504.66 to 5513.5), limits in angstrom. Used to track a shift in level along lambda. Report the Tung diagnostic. 0.5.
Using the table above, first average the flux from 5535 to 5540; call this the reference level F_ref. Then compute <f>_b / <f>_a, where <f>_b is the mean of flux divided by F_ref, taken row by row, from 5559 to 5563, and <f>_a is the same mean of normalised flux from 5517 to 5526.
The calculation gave 1.03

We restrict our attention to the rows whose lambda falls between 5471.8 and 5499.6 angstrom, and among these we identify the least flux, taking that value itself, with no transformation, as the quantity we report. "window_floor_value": 5.445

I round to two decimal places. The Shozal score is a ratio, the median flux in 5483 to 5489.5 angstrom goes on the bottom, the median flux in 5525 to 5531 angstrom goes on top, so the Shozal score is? 1.02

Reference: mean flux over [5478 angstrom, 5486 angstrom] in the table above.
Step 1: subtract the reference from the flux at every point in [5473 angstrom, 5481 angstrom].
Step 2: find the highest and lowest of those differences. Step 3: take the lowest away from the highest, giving 0.29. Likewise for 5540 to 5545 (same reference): 0.21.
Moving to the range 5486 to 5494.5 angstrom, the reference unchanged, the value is 0.17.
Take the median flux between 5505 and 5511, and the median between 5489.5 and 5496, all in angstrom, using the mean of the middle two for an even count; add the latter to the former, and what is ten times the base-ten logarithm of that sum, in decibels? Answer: 10.6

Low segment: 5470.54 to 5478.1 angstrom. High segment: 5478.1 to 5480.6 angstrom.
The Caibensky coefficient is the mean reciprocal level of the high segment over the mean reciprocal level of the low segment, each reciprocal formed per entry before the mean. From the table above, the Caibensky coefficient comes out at 0.98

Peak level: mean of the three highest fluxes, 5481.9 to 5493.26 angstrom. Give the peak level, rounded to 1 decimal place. 6.0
